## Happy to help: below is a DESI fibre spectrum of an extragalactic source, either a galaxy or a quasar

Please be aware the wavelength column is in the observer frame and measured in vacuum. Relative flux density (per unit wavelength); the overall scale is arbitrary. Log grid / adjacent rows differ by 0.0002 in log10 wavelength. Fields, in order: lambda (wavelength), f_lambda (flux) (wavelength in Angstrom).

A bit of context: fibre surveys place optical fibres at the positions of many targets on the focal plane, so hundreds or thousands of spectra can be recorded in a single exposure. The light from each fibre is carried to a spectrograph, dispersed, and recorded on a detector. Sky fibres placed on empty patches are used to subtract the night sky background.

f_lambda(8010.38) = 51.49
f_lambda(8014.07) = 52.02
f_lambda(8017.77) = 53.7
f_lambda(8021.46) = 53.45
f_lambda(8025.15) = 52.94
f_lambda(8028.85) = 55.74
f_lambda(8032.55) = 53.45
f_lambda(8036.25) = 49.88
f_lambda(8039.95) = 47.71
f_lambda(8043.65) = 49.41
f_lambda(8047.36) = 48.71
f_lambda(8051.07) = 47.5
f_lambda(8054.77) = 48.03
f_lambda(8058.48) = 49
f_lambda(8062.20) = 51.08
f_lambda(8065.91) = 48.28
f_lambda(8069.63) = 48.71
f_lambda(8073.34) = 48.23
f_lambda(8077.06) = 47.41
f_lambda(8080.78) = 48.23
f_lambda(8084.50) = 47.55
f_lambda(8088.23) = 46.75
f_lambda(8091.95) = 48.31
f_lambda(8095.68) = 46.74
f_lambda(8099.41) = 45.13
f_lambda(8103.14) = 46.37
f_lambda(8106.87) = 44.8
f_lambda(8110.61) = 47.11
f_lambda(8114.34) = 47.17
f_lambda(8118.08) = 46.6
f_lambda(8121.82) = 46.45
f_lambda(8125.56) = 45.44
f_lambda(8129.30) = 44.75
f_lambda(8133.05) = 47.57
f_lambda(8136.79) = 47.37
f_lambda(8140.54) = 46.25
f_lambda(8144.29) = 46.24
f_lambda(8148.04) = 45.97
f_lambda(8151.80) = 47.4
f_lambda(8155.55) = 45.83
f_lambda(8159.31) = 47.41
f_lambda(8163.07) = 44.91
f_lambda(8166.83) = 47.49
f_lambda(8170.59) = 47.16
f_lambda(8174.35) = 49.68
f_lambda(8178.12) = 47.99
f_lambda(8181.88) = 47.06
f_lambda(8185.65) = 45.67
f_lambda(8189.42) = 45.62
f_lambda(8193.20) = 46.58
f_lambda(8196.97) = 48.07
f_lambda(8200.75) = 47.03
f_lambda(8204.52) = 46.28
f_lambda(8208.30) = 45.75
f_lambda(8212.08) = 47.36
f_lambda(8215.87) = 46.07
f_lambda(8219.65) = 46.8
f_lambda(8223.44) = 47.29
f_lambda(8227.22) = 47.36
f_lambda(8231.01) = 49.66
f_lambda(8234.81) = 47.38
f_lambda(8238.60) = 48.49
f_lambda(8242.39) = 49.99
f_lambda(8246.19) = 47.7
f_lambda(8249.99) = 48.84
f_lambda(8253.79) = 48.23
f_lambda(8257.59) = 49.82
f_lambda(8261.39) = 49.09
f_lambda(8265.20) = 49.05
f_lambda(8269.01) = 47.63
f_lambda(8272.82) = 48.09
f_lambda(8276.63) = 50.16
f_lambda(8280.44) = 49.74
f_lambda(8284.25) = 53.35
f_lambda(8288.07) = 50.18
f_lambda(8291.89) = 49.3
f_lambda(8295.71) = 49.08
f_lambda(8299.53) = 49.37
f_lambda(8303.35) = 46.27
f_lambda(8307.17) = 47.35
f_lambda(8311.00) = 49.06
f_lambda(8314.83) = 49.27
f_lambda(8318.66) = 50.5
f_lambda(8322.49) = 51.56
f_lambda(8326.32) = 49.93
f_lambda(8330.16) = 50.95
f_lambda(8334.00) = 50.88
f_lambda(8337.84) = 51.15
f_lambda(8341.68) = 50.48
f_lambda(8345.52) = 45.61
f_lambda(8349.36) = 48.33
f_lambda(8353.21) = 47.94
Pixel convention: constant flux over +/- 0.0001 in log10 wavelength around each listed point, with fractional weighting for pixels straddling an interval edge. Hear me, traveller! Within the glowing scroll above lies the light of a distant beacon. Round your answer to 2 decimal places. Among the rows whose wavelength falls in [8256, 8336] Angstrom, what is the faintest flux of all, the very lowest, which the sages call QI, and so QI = 46.27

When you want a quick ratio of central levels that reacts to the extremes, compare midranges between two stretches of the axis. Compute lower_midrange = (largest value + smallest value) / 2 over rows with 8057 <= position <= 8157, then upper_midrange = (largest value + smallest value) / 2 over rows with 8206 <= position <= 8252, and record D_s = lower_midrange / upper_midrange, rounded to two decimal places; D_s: 1.00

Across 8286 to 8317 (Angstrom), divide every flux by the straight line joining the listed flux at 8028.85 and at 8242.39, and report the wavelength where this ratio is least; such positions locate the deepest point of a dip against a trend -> 8303.35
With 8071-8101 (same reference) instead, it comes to 8099.41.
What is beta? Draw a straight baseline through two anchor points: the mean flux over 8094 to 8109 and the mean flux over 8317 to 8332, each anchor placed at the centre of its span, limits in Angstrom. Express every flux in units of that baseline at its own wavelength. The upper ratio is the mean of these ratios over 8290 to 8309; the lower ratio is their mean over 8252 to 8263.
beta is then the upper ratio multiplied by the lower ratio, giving 0.96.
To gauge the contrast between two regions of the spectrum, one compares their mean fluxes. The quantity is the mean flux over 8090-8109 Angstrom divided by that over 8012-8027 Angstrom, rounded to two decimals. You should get 0.87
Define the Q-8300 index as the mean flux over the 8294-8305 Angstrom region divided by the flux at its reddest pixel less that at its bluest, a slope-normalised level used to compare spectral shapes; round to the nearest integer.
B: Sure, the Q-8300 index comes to -17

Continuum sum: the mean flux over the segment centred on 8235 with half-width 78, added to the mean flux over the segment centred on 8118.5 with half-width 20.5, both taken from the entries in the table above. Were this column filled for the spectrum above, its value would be 94.3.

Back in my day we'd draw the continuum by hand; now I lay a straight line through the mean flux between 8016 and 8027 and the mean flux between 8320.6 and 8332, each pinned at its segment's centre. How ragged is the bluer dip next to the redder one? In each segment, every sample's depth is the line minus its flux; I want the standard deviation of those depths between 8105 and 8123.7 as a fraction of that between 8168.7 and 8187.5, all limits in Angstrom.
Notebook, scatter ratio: 0.68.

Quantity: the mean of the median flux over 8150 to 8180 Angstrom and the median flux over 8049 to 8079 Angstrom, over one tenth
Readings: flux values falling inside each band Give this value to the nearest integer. 478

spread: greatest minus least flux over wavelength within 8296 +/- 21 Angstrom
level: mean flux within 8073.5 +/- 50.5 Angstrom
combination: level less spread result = 41.3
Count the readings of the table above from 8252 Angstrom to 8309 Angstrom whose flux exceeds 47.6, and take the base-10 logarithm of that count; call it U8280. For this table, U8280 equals 1.1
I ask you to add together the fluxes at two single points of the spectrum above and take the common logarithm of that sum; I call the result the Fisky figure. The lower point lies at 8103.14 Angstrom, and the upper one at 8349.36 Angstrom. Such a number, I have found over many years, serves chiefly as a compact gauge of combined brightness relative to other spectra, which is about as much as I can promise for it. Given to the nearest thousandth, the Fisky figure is 1.976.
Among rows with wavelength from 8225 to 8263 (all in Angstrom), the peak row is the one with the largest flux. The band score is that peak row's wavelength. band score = 8242.39 Angstrom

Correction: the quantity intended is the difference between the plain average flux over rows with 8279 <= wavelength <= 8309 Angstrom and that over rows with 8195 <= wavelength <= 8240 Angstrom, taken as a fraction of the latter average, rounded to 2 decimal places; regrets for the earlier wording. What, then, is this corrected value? 0.04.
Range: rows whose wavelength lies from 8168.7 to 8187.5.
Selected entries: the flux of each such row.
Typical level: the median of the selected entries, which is 47.2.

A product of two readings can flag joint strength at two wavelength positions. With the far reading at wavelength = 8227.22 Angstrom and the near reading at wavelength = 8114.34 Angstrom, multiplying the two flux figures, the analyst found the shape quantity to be 2234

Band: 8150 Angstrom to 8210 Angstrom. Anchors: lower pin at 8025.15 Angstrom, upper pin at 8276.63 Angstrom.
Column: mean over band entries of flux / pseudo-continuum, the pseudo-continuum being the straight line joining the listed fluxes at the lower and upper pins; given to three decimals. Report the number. 0.915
